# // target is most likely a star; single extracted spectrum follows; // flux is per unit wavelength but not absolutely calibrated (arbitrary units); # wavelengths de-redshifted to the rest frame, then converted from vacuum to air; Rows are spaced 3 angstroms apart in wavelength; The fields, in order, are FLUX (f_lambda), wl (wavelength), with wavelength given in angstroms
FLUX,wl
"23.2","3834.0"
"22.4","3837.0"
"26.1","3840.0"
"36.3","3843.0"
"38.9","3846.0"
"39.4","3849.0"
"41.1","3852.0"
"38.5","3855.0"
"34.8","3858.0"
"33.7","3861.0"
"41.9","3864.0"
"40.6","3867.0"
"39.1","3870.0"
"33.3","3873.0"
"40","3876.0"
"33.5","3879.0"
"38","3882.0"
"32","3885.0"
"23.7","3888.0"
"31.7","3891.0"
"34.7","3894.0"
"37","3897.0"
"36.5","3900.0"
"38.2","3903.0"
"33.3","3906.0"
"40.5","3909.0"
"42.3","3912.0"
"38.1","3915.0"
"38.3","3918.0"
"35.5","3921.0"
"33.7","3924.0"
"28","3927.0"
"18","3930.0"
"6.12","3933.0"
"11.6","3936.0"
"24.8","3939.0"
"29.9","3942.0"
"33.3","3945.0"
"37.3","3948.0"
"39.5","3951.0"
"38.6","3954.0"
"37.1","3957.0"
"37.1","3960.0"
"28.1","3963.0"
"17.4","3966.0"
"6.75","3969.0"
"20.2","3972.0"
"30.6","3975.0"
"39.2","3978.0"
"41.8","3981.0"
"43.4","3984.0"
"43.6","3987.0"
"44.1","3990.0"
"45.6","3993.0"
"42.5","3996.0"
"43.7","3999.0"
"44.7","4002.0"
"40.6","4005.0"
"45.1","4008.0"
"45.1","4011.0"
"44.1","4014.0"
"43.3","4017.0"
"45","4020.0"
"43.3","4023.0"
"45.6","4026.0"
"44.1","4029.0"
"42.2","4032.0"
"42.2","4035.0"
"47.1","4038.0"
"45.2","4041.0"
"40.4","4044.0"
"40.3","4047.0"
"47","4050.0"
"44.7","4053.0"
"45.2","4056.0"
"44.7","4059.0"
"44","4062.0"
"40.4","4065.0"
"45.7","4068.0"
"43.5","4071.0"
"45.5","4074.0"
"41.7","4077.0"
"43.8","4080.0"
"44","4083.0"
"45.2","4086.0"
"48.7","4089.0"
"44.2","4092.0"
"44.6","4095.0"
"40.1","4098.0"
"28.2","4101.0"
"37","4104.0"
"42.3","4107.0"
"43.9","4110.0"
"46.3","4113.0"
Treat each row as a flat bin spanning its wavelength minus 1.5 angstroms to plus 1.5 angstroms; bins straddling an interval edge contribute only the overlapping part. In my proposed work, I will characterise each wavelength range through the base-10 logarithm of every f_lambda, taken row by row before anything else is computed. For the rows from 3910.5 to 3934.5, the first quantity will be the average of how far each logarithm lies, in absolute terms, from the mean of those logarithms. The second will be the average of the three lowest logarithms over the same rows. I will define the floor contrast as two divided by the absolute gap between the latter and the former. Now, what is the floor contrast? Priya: 2.08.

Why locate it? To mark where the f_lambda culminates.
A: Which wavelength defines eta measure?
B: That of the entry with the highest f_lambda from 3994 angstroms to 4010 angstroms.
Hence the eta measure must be 4008.0 angstroms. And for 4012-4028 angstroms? 4026.0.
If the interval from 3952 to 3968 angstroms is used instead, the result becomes 3954.0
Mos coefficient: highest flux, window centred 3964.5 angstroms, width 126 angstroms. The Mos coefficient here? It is 45.6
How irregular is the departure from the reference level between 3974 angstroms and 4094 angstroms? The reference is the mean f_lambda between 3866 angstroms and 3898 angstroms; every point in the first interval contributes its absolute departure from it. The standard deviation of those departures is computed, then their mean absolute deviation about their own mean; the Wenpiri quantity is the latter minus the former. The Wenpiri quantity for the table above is -0.5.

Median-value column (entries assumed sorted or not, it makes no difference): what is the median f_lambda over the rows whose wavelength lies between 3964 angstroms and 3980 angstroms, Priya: 20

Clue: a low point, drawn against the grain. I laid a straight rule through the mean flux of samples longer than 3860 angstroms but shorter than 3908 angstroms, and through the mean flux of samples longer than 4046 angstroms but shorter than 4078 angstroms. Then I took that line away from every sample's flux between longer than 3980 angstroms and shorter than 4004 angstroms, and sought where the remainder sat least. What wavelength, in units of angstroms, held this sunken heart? 3996.0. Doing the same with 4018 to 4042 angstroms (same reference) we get 4035.0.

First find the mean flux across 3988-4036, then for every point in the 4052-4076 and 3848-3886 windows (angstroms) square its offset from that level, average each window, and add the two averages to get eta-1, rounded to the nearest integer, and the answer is 55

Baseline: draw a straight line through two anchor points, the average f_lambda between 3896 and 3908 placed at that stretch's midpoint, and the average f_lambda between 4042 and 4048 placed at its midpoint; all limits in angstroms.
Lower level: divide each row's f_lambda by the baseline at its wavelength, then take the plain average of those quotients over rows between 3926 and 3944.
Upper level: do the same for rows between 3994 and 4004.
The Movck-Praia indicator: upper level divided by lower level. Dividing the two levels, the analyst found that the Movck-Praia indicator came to 2.1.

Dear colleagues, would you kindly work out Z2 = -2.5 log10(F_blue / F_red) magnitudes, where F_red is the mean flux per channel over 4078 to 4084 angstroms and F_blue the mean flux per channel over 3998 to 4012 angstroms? 0.00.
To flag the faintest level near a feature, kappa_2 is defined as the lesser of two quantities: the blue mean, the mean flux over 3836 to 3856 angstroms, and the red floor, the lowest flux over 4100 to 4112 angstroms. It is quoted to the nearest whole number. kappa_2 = 28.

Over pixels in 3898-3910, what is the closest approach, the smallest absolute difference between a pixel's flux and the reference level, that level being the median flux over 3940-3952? 1.2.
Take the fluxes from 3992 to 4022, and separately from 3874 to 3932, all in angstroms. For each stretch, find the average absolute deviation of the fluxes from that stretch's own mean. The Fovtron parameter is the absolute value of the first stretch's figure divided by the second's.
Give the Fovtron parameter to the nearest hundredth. 0.27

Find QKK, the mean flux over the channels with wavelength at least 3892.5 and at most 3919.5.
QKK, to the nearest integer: 38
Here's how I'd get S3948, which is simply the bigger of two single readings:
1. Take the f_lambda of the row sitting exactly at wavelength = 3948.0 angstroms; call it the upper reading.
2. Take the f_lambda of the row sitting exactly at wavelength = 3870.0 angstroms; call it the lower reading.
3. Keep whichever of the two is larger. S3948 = 39.1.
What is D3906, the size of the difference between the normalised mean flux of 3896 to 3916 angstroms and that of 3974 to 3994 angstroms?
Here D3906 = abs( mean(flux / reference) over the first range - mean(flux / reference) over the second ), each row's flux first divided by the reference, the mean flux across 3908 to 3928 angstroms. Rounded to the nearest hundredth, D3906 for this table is 0.09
